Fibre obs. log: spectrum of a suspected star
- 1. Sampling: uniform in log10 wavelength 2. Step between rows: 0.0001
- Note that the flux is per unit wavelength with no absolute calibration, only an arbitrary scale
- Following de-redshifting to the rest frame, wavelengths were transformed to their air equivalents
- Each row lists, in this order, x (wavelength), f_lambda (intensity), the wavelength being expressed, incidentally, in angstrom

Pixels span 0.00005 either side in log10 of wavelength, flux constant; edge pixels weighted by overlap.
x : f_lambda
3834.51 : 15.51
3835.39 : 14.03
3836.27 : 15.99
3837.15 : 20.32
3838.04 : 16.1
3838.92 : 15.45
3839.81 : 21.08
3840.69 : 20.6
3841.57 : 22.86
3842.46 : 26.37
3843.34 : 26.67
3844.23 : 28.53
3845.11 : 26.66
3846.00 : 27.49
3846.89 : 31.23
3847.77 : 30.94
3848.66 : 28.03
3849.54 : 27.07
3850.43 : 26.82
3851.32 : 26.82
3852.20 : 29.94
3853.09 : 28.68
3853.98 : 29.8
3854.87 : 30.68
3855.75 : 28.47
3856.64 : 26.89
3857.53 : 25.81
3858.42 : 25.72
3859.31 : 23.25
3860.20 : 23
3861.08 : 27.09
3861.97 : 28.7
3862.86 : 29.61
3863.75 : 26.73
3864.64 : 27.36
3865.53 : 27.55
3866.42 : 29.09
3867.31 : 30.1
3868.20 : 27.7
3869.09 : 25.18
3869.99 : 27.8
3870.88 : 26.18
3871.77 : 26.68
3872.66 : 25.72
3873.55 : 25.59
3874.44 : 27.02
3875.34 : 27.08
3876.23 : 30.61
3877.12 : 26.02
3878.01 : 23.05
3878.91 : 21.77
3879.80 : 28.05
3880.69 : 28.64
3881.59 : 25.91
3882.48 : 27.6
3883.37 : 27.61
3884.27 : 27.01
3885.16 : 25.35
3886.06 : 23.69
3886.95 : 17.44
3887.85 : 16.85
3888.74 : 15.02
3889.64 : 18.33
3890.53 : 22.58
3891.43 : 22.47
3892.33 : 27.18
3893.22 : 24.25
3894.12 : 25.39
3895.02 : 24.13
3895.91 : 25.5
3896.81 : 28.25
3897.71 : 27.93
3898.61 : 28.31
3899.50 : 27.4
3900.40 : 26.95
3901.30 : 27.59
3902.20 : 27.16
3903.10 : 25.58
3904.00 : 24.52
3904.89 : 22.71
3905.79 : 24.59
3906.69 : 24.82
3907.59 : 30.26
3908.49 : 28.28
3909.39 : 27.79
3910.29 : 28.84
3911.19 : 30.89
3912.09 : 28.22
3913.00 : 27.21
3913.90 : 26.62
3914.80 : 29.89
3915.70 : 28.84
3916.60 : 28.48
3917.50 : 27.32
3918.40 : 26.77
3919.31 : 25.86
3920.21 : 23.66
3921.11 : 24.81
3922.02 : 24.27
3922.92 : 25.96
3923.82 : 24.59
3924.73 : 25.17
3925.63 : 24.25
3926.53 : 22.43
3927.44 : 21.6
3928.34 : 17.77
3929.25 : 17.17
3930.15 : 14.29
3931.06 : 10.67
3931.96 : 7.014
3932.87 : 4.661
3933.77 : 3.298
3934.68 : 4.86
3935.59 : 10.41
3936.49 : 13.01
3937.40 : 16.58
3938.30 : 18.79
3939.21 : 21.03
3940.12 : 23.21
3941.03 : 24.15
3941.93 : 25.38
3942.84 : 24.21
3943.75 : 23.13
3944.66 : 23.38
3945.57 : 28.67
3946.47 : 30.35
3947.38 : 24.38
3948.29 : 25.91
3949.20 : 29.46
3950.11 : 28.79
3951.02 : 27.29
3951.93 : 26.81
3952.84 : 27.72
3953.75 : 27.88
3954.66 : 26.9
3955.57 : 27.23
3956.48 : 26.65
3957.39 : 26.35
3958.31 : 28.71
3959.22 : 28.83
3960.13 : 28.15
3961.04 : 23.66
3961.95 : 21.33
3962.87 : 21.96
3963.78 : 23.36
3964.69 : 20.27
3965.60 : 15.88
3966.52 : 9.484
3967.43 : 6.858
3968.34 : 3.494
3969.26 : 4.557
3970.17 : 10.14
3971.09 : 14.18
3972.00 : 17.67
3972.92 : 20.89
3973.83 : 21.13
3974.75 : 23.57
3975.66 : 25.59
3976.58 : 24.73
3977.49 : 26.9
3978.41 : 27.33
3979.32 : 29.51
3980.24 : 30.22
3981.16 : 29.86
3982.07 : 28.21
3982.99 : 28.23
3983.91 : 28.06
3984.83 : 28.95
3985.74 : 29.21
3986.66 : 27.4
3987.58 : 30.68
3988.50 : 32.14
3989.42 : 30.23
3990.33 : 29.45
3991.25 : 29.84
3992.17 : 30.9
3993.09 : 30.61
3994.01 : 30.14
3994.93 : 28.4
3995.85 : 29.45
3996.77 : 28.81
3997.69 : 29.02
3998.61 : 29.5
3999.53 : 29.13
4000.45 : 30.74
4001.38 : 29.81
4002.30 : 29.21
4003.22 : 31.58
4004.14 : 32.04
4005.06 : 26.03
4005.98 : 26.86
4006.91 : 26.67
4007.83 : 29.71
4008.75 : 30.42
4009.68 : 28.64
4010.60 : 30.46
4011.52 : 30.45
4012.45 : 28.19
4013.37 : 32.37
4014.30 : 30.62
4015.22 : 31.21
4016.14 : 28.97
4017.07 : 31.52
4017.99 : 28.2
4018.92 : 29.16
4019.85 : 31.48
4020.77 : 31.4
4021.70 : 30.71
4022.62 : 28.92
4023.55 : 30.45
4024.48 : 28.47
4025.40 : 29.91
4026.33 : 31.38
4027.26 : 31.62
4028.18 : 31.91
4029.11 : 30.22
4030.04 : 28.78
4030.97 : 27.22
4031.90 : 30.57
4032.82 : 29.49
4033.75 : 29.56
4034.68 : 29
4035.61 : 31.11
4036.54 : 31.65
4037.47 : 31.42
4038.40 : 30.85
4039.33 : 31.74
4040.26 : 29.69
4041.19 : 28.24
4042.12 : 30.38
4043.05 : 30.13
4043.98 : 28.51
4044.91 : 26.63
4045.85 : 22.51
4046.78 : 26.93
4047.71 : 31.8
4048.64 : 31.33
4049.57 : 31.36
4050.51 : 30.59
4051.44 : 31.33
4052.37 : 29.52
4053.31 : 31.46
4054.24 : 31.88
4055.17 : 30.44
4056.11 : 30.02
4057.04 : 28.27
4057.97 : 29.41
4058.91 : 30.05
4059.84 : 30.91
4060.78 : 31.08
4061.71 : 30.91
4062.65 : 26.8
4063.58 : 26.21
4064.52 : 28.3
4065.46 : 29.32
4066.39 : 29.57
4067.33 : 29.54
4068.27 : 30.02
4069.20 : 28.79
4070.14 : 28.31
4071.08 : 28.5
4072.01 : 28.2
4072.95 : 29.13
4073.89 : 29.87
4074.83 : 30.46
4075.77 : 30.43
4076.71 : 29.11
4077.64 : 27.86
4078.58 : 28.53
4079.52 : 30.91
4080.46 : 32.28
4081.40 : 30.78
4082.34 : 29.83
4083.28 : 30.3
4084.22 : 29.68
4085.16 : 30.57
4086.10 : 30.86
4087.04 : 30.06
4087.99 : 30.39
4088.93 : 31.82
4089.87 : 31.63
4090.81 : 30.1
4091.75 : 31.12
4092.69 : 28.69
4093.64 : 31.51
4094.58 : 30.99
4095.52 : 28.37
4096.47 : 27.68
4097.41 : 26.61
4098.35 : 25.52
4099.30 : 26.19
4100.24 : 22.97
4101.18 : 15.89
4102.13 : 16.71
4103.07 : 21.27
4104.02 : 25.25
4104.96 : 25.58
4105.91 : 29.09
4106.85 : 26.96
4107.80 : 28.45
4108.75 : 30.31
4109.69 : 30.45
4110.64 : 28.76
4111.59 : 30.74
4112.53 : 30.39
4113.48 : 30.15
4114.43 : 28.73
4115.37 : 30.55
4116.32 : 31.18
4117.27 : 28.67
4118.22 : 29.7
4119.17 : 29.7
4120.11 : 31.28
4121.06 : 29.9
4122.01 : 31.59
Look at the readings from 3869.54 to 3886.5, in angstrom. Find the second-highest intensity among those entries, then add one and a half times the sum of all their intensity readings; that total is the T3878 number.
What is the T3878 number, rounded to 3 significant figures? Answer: 781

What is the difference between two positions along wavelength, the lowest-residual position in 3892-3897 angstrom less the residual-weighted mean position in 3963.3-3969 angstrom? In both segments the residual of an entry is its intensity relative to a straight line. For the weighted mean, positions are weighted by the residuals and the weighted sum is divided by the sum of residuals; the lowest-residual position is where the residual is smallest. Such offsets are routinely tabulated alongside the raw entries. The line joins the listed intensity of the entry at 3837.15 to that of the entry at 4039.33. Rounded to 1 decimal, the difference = -71.8 angstrom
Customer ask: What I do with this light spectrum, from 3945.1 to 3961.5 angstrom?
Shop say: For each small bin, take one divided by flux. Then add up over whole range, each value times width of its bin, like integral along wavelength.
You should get 0.60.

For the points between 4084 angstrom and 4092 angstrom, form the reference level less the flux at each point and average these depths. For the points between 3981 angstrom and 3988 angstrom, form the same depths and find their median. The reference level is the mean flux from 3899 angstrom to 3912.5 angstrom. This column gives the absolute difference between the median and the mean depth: 2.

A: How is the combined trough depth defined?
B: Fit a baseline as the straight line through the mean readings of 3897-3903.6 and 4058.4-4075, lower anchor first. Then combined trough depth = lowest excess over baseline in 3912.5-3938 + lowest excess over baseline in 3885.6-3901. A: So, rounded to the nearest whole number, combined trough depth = -36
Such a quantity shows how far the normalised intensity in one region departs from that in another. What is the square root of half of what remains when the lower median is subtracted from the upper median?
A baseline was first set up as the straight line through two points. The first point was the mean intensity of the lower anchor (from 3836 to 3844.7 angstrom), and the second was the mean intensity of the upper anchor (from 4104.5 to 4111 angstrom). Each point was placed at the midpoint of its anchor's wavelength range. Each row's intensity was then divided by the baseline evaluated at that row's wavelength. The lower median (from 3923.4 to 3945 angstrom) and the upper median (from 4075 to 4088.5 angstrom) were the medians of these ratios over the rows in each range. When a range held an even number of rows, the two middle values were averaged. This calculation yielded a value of 0.36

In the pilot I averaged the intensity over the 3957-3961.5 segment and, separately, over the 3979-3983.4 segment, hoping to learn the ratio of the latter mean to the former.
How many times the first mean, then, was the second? 1.08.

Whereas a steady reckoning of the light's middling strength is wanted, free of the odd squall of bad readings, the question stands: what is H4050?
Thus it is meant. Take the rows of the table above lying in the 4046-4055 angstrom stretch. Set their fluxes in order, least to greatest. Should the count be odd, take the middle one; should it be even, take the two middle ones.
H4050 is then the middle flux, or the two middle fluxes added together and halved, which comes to 31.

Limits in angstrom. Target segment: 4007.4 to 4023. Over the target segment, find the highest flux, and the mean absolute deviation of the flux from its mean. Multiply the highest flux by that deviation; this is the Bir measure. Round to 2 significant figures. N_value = 35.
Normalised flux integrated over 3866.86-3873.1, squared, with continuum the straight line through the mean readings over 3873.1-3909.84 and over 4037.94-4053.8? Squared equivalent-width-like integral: 47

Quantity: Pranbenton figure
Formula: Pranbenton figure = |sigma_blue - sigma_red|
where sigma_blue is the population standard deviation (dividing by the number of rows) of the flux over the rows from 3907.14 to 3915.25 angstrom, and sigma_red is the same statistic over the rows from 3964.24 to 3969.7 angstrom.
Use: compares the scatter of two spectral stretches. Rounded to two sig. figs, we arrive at 4.7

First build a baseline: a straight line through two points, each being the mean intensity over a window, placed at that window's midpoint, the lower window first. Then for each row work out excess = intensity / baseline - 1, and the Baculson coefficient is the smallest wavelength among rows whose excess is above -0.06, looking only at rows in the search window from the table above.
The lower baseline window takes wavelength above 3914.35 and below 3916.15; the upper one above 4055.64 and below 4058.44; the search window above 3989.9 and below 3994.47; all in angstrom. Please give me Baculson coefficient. 3990.33 angstrom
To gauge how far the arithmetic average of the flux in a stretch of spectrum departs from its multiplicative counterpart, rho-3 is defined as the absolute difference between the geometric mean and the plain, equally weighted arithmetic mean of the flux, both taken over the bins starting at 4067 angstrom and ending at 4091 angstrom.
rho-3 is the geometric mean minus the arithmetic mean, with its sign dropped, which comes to 0.02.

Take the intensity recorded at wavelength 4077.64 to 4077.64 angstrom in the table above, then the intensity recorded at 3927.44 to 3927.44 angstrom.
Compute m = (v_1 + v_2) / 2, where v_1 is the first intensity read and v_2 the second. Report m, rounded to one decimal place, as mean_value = 24.7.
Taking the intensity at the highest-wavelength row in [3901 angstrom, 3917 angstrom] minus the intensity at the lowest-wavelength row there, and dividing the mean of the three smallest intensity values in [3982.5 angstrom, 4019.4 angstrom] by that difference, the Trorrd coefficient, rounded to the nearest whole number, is 30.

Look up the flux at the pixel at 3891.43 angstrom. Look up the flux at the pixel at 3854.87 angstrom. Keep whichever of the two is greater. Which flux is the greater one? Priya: 30.7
